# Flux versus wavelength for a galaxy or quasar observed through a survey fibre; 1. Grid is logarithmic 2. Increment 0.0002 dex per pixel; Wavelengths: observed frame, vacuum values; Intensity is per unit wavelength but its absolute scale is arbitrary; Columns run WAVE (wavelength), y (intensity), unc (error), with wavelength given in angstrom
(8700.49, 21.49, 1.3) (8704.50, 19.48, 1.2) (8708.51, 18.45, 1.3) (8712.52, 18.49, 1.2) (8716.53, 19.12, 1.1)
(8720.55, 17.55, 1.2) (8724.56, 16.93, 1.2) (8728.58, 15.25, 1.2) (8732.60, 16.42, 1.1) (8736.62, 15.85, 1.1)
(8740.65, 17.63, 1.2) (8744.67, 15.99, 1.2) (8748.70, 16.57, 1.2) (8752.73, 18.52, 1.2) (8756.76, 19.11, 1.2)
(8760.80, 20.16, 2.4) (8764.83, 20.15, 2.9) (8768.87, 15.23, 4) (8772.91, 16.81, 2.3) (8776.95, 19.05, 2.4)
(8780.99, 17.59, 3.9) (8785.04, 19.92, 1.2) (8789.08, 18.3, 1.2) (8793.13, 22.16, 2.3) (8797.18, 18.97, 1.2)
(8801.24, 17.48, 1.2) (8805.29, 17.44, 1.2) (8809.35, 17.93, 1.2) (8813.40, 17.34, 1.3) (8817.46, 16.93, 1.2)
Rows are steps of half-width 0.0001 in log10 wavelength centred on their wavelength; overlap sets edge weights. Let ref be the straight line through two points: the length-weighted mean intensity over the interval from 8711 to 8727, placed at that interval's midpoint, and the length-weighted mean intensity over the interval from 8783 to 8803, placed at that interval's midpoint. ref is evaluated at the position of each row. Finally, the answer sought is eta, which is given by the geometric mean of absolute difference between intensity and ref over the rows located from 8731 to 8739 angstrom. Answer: 2.08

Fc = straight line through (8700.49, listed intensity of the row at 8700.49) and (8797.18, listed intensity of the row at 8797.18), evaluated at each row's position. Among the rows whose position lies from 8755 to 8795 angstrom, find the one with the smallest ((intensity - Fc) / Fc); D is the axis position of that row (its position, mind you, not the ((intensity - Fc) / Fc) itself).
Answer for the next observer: 8768.87 angstrom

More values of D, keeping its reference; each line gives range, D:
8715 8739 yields 8728.58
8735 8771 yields 8736.62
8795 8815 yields 8801.24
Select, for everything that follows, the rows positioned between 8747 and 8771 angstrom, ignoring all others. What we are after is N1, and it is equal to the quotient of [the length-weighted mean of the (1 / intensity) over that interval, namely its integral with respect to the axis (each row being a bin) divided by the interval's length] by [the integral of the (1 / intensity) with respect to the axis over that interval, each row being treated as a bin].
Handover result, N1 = 0.042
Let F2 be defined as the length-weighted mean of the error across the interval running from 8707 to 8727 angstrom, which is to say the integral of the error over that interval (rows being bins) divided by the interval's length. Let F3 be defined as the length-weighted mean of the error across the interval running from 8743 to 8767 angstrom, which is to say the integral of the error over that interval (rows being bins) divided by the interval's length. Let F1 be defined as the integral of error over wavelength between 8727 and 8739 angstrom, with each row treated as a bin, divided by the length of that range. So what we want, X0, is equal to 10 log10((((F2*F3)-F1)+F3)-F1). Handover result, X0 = 2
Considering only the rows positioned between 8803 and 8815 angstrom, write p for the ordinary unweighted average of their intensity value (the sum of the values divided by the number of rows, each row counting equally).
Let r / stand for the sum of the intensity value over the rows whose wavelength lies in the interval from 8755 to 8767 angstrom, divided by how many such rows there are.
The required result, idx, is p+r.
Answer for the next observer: 37.4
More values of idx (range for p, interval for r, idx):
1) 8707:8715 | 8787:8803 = 37.7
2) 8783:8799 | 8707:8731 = 37.5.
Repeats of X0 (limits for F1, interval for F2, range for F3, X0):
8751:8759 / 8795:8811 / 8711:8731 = -9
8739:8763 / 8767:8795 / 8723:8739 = 1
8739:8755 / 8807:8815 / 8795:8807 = -5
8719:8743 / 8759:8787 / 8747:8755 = 3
